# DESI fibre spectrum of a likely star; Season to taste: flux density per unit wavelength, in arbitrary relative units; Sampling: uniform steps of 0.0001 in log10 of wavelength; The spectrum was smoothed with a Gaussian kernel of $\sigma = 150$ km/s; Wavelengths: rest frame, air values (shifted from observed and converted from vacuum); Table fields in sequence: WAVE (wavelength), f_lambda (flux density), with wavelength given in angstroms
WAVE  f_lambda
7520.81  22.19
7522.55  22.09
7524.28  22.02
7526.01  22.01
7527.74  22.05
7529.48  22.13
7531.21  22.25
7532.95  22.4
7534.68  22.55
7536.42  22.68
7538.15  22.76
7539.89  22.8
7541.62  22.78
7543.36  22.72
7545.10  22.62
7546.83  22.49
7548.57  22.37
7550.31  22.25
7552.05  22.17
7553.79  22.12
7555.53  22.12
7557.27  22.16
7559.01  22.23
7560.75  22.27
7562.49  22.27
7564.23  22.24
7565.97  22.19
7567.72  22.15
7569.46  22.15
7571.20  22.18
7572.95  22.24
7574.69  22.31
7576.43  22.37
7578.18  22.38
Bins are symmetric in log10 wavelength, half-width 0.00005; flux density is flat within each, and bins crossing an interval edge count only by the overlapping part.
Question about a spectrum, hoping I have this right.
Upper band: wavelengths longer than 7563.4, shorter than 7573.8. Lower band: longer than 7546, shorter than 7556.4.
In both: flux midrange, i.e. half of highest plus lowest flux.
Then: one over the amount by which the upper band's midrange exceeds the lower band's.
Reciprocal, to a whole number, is -9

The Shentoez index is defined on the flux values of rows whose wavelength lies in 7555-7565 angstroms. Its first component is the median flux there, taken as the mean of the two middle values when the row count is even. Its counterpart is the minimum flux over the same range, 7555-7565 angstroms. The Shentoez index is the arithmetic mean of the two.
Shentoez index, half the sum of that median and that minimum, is 22.2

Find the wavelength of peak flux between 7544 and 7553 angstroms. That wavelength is 7545.10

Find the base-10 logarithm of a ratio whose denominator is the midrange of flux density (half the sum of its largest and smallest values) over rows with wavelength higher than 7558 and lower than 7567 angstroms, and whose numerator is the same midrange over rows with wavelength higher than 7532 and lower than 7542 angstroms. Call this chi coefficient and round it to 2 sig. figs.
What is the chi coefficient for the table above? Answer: 0.0072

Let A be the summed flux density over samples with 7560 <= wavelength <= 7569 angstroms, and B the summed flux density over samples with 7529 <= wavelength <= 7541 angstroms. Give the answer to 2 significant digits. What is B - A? 46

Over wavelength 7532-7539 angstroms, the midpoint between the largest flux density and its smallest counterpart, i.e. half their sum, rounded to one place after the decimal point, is 22.6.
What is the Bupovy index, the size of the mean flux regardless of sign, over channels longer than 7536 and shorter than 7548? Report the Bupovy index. 22.7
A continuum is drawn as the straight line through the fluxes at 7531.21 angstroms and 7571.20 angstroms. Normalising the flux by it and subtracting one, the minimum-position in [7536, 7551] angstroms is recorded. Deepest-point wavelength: 7550.31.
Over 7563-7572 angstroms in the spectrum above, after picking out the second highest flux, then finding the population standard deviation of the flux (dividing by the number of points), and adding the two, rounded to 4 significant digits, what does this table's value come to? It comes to 22.22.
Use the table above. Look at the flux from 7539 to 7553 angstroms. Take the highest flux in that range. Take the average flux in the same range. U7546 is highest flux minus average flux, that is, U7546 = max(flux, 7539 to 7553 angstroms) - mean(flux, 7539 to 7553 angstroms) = 0.28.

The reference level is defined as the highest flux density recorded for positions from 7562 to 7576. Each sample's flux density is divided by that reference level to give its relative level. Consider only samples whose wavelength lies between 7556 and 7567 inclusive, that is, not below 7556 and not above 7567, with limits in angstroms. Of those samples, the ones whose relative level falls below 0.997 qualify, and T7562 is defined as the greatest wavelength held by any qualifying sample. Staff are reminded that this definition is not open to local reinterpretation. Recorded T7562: 7565.97 angstroms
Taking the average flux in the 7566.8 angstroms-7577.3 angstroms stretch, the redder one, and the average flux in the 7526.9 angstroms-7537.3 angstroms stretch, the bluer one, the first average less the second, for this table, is -0.11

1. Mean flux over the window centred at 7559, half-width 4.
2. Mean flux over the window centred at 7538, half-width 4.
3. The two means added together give 44.9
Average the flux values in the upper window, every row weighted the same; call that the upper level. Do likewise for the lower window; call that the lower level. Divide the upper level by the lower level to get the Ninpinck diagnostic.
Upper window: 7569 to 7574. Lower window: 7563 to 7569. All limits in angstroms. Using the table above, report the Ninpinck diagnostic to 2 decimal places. 1.00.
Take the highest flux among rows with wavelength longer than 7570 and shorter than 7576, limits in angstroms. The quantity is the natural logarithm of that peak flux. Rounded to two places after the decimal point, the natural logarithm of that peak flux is 3.11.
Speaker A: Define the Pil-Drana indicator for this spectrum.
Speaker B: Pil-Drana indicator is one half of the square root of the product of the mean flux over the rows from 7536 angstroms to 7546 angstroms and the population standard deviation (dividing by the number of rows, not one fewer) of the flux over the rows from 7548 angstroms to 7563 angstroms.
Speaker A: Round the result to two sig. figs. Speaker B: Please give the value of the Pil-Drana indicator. 0.67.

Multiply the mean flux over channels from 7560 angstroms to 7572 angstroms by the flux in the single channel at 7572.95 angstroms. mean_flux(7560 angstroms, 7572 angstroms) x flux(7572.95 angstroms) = 494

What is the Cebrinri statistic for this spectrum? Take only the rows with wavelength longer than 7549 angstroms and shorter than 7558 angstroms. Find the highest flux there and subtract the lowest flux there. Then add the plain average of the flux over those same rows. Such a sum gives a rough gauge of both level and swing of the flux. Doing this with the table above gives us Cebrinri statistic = 22.3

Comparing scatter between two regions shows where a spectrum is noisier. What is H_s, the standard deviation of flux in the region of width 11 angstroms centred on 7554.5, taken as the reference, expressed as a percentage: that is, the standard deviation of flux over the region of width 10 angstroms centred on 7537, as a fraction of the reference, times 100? 288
